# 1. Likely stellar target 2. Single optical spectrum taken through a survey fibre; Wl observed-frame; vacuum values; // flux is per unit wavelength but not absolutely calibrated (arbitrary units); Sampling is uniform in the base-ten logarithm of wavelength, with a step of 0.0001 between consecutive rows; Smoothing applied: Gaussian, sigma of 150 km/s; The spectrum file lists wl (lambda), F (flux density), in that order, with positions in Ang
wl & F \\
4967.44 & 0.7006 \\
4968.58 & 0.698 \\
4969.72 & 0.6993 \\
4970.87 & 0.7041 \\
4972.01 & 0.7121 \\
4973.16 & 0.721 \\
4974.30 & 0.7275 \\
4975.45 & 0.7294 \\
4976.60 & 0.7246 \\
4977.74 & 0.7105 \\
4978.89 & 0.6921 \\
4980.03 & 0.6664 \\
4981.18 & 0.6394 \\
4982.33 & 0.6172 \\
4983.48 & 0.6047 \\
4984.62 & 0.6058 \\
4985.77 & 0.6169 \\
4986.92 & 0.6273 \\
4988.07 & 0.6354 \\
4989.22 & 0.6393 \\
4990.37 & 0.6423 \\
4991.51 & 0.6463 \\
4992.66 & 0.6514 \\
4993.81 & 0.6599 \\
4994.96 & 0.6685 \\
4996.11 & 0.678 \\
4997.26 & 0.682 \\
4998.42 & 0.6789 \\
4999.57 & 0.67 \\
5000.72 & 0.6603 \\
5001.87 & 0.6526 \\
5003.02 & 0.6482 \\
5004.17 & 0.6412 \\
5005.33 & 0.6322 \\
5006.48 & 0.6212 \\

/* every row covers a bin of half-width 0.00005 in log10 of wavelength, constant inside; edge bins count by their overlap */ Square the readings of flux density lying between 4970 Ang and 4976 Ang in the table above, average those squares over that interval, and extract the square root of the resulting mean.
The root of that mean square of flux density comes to 0.719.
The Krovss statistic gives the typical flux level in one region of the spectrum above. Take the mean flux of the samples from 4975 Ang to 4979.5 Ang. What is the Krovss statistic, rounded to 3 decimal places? 0.714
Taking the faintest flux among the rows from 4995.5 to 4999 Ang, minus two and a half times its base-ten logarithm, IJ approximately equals 0.42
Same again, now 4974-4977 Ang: 0.35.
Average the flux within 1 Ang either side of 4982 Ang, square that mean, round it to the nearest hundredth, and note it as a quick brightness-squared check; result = 0.39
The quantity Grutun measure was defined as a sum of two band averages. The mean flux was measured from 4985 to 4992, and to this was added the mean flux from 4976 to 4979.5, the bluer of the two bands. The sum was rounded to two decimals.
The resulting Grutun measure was 1.34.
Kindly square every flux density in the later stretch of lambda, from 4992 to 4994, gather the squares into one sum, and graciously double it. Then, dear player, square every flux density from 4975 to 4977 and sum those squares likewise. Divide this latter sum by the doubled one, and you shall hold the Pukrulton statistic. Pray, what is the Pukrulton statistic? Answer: 0.615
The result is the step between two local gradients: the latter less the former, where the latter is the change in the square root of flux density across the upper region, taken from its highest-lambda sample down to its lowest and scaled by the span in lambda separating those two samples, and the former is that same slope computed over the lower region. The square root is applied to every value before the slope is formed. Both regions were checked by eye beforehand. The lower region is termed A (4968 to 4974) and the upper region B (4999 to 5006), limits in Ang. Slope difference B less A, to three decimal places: -0.007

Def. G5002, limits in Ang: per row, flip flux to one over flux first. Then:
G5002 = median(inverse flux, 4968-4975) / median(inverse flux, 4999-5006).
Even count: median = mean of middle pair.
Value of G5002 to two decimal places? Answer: 0.92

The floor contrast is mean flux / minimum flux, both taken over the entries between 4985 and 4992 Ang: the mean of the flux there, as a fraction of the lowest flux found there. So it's 1.03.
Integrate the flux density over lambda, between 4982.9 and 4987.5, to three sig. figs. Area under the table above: 2.82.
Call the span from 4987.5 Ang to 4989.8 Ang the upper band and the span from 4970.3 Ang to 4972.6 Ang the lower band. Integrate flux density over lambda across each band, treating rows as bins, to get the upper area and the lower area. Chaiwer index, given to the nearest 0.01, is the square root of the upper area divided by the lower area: 0.95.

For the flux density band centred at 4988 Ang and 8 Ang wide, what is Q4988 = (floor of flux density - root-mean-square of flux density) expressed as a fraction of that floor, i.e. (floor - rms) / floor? -0.041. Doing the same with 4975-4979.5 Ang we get -0.032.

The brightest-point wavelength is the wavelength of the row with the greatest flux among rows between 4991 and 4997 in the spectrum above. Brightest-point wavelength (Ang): 4996.11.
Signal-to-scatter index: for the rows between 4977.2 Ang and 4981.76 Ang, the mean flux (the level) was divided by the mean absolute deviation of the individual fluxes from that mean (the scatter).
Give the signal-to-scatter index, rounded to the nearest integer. 28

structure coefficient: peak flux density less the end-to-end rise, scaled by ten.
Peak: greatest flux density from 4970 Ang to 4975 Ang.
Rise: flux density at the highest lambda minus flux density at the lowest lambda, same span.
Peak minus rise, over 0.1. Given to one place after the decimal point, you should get 7.0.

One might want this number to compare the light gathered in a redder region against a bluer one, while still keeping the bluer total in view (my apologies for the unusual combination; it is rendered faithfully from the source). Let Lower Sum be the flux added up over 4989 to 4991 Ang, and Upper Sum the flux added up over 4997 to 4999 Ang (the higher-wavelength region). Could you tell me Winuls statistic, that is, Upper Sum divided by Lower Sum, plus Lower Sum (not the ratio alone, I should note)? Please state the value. 2.34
